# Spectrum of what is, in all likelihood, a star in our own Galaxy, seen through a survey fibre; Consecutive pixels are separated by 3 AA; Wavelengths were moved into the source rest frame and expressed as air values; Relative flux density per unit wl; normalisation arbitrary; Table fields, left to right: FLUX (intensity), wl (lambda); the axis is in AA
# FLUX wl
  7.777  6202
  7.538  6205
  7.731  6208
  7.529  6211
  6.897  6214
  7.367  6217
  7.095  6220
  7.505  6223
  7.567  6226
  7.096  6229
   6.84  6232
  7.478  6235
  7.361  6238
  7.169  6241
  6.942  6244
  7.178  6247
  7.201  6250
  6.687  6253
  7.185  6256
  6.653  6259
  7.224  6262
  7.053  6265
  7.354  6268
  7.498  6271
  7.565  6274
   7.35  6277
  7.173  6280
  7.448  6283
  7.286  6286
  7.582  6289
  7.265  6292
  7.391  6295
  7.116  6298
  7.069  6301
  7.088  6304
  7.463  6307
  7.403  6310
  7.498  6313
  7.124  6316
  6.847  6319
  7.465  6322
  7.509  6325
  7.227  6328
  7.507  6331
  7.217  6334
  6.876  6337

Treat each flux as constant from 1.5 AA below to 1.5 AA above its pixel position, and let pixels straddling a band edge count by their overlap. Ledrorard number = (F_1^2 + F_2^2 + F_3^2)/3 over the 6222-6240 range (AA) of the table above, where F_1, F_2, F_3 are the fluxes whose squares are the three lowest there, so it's 50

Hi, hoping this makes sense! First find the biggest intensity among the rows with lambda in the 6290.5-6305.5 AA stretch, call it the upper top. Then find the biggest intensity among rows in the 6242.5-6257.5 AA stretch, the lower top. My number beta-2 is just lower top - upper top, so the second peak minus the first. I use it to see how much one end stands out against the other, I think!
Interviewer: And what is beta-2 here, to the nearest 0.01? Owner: -0.19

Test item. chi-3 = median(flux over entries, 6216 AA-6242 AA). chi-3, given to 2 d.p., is 7.36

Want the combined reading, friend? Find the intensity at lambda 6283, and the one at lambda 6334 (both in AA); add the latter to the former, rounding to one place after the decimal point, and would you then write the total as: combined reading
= 14.7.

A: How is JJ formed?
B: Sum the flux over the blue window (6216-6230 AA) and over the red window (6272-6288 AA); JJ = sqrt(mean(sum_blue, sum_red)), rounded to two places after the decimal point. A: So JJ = 6.06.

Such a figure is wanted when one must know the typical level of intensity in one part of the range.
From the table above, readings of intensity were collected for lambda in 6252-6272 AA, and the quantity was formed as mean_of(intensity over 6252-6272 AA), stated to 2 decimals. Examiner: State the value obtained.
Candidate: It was 7.09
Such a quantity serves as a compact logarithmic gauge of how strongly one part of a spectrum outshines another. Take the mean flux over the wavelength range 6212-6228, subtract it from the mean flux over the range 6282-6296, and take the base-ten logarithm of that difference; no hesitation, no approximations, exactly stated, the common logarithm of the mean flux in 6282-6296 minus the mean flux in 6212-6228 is -1.0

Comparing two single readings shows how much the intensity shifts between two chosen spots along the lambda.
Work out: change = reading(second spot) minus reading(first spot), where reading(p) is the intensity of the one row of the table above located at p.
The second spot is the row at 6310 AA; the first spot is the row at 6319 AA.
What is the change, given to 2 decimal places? 0.56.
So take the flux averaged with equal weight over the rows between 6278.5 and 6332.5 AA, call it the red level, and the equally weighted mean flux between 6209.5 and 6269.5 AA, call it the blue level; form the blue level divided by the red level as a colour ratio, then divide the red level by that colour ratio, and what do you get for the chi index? 7.44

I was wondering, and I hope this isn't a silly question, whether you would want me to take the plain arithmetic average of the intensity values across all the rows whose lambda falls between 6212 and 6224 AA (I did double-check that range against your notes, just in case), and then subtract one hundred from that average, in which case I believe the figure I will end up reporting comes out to -92.78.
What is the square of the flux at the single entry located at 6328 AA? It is 52.2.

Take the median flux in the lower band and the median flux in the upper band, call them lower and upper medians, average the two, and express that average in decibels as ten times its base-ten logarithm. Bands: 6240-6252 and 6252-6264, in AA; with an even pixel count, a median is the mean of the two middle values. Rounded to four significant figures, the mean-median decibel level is 8.485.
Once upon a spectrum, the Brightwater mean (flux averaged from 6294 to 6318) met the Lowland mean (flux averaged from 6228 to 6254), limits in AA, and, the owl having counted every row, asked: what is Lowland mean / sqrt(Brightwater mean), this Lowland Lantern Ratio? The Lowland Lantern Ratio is 2.64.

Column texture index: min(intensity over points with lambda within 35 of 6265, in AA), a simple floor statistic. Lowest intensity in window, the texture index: 6.653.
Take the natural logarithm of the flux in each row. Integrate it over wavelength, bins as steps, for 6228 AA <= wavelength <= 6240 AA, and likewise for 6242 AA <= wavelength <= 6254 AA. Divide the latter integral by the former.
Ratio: 0.99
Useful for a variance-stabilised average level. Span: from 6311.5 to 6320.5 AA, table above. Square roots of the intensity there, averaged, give 2.67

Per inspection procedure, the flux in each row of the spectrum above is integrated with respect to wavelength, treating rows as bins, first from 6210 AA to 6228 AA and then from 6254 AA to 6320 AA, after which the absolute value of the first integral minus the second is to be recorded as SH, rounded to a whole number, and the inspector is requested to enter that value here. 347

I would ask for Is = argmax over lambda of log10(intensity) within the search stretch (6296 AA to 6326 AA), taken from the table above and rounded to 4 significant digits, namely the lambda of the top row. 6325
